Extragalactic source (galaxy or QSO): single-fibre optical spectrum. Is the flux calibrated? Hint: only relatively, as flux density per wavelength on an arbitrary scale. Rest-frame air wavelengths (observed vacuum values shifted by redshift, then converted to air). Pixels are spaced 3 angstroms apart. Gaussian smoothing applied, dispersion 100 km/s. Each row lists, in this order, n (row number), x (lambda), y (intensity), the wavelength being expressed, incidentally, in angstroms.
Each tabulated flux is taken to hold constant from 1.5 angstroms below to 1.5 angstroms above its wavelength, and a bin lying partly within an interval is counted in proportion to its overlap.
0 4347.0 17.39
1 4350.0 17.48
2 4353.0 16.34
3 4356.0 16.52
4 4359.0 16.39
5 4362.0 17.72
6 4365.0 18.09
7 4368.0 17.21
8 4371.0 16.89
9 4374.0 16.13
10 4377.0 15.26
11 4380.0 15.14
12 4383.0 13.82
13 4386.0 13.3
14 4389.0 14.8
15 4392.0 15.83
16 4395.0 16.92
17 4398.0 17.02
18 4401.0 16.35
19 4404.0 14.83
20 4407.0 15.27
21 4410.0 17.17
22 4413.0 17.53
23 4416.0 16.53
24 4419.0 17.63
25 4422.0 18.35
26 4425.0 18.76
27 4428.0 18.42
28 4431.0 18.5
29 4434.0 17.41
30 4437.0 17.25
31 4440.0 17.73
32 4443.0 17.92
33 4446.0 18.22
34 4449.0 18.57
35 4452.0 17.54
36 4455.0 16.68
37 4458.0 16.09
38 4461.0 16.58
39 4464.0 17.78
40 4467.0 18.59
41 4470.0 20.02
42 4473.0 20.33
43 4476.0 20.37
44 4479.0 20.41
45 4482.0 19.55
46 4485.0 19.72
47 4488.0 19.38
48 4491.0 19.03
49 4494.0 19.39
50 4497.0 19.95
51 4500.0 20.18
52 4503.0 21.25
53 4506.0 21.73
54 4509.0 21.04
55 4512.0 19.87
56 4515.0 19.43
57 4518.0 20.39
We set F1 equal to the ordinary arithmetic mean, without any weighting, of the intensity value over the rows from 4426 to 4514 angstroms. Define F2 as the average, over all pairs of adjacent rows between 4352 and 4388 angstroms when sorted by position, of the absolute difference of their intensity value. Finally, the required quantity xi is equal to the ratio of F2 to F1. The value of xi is 0.033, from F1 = 18.9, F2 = 0.618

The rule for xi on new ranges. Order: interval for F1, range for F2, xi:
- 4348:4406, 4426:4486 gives 0.034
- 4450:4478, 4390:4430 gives 0.044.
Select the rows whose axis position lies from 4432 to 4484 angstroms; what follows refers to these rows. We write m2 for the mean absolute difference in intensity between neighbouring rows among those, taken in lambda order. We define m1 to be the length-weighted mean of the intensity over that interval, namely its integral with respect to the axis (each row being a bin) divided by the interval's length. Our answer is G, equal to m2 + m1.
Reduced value 18.9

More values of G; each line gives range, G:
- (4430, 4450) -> 18.3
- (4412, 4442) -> 18.4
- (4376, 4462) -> 17.5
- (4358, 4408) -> 16.7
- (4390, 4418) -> 17.3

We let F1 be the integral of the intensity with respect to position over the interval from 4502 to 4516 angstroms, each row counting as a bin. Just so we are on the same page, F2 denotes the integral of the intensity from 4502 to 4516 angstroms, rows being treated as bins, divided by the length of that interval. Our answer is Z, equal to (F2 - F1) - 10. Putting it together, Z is -279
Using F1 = 290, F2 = 20.7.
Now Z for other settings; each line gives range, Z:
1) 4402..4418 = -255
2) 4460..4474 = -253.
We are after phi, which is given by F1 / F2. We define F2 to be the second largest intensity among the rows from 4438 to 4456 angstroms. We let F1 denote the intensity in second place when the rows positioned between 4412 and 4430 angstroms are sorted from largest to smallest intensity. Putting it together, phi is 1.01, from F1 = 18.42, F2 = 18.22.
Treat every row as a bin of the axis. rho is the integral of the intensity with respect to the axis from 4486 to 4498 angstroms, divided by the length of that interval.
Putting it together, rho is 19.4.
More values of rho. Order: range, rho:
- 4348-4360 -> 16.7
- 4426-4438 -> 18.0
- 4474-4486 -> 20.0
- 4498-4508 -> 21.0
